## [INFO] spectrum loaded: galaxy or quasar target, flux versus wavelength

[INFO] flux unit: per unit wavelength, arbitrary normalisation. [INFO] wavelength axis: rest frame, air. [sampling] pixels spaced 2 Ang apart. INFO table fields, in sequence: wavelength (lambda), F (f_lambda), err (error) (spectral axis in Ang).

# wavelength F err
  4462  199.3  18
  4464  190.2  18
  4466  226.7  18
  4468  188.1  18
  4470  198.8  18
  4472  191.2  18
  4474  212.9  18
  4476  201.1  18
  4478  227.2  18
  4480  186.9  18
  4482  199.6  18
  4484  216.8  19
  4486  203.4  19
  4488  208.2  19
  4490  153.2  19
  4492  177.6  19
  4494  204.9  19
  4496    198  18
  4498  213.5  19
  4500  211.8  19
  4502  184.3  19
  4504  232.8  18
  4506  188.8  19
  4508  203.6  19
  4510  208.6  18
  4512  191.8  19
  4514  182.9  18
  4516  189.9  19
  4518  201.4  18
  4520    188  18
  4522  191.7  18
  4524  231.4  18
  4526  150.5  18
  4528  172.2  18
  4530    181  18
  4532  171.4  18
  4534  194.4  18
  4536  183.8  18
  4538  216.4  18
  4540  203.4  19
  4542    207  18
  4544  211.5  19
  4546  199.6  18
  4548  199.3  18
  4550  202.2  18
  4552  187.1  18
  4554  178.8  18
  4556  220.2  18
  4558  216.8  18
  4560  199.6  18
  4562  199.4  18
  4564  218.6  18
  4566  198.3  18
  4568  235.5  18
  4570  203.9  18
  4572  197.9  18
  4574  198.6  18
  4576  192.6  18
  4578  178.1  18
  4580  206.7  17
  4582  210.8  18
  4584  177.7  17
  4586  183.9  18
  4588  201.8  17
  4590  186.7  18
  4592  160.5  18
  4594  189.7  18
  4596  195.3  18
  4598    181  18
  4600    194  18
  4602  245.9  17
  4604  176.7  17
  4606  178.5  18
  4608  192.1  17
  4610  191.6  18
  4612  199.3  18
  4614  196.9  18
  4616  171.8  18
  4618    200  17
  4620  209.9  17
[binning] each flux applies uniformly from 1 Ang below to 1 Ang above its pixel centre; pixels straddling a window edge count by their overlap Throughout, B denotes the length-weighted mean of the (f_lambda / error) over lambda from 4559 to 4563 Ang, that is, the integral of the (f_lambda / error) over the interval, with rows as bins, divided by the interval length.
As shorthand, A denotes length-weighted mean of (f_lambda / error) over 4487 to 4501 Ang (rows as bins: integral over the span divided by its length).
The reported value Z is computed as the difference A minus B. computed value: -0.72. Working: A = 10.4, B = 11.1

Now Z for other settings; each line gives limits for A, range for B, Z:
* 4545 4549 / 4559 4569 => -0.60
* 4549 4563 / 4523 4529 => 0.88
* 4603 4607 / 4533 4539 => -0.86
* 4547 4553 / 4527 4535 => 0.91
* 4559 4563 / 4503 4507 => -0.35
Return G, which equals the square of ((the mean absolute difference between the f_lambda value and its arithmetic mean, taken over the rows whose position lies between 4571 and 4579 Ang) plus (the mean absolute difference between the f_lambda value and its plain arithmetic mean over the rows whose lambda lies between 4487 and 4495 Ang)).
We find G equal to 752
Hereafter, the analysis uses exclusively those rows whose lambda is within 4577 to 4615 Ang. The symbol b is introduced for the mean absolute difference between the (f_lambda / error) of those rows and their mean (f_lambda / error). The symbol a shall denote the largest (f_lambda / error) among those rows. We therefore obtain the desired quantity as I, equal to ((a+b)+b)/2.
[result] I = 8.0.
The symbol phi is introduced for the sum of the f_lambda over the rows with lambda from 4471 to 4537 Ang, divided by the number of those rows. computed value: 196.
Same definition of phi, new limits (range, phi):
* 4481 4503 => 197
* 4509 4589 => 197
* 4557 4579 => 204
